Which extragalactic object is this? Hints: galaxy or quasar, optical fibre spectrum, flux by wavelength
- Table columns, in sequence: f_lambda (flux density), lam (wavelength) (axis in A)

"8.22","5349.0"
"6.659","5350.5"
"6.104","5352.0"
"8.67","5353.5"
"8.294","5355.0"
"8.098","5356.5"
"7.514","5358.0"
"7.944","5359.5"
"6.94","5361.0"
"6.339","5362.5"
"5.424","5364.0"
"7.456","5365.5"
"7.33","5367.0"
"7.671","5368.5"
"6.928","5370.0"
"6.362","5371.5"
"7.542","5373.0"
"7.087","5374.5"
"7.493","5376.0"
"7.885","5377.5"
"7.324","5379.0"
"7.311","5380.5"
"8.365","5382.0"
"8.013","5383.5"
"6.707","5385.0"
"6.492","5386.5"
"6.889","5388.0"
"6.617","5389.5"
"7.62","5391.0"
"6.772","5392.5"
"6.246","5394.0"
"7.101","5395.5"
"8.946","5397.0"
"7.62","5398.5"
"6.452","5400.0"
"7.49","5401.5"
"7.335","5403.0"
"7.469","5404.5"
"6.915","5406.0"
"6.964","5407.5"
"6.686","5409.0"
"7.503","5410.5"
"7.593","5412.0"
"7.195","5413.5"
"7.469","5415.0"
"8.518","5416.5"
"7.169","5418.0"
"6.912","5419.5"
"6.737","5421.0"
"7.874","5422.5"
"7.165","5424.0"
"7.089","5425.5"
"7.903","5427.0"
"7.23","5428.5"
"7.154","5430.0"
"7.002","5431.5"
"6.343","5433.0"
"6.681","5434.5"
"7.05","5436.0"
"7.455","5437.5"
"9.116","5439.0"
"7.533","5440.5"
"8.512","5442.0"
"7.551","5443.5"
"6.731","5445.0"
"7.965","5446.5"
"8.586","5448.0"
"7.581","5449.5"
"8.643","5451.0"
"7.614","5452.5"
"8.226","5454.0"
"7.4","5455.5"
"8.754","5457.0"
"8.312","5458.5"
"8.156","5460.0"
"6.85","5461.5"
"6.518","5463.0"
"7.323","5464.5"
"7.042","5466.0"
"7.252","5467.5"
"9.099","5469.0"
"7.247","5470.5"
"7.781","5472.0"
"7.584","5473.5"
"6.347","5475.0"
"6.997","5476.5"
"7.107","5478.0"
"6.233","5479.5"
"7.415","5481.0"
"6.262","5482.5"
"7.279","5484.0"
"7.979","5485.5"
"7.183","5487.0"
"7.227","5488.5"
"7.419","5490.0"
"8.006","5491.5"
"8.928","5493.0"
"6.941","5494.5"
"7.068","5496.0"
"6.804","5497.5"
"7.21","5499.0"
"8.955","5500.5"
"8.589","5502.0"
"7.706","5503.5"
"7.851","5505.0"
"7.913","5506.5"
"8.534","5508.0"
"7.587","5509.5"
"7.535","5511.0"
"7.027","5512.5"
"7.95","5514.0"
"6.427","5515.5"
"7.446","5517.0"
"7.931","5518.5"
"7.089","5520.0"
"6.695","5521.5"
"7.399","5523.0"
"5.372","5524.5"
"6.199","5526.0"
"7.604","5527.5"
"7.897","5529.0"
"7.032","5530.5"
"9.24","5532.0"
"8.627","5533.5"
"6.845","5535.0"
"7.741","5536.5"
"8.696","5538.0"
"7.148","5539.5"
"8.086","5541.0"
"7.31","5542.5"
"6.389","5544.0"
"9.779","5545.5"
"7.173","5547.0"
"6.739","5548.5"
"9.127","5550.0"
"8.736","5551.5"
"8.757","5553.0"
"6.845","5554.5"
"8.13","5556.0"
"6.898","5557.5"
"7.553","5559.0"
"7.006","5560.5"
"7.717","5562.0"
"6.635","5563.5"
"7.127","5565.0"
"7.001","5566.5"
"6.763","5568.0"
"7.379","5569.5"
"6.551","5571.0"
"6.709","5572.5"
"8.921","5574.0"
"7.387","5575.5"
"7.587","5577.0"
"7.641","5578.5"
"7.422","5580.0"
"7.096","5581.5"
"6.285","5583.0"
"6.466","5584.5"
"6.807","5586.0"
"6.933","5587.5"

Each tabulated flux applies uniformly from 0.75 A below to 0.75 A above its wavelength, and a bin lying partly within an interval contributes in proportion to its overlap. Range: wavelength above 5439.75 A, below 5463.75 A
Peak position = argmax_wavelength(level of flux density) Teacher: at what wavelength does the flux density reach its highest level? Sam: 5457.0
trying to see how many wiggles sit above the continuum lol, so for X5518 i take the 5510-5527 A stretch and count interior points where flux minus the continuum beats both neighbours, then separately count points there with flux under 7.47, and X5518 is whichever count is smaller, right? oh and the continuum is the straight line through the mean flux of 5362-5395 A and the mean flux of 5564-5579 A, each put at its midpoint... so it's 3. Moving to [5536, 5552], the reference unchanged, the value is 4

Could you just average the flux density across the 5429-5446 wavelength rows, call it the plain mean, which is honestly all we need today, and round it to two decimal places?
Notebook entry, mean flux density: 7.38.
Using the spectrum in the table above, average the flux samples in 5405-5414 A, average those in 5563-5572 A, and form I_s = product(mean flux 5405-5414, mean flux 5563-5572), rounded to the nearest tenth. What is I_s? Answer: 49.4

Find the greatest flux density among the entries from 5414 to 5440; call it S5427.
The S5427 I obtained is 9.116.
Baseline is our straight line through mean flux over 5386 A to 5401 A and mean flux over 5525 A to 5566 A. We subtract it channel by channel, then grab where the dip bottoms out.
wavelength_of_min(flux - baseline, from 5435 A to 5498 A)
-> 5479.5 A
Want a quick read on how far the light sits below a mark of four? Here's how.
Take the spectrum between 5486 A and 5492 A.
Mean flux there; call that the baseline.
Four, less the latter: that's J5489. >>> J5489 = -3.46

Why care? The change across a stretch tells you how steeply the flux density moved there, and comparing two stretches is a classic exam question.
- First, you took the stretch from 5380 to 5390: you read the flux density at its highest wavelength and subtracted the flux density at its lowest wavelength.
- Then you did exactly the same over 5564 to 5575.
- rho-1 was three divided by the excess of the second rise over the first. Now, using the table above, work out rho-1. 1.2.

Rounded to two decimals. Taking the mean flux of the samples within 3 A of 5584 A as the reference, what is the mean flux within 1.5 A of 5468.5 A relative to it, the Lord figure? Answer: 1.23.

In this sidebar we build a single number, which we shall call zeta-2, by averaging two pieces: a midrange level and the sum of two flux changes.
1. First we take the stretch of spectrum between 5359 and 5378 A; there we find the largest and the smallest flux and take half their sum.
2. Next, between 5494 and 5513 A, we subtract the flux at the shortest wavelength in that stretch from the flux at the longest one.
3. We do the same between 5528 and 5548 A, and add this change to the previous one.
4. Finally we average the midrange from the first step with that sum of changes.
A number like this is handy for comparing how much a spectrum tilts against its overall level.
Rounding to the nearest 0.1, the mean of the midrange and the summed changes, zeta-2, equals 3.0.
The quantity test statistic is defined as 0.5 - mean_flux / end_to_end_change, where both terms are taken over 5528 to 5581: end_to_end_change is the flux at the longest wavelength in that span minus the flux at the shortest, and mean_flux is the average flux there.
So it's 17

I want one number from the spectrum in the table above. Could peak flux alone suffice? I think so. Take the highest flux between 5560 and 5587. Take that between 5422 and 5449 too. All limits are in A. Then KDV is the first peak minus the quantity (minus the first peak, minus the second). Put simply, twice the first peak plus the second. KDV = 27.0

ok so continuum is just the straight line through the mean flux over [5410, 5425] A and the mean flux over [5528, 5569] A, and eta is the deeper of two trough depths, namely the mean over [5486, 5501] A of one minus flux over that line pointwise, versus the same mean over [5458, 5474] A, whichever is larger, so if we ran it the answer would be 0.00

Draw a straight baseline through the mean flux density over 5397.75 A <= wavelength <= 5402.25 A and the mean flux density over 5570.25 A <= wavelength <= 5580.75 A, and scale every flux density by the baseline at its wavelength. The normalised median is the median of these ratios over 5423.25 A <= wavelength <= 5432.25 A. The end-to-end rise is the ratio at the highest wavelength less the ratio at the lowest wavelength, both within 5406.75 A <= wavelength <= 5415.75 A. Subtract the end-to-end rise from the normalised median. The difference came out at 0.92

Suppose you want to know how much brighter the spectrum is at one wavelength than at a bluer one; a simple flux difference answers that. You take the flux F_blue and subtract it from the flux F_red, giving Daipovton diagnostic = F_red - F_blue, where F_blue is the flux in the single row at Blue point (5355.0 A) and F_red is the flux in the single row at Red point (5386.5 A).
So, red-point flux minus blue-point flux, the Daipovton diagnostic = -1.8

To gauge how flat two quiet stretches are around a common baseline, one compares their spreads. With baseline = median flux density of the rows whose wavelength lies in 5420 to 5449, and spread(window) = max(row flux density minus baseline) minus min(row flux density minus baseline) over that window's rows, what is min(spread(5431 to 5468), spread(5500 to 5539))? 2.77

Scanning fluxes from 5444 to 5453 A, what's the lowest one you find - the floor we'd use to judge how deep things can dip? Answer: 6.731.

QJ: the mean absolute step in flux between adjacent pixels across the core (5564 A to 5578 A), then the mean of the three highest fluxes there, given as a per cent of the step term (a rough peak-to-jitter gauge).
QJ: 1078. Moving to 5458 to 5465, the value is 1221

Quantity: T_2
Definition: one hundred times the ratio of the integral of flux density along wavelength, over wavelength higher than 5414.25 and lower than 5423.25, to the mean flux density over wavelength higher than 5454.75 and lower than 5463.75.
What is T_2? 874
